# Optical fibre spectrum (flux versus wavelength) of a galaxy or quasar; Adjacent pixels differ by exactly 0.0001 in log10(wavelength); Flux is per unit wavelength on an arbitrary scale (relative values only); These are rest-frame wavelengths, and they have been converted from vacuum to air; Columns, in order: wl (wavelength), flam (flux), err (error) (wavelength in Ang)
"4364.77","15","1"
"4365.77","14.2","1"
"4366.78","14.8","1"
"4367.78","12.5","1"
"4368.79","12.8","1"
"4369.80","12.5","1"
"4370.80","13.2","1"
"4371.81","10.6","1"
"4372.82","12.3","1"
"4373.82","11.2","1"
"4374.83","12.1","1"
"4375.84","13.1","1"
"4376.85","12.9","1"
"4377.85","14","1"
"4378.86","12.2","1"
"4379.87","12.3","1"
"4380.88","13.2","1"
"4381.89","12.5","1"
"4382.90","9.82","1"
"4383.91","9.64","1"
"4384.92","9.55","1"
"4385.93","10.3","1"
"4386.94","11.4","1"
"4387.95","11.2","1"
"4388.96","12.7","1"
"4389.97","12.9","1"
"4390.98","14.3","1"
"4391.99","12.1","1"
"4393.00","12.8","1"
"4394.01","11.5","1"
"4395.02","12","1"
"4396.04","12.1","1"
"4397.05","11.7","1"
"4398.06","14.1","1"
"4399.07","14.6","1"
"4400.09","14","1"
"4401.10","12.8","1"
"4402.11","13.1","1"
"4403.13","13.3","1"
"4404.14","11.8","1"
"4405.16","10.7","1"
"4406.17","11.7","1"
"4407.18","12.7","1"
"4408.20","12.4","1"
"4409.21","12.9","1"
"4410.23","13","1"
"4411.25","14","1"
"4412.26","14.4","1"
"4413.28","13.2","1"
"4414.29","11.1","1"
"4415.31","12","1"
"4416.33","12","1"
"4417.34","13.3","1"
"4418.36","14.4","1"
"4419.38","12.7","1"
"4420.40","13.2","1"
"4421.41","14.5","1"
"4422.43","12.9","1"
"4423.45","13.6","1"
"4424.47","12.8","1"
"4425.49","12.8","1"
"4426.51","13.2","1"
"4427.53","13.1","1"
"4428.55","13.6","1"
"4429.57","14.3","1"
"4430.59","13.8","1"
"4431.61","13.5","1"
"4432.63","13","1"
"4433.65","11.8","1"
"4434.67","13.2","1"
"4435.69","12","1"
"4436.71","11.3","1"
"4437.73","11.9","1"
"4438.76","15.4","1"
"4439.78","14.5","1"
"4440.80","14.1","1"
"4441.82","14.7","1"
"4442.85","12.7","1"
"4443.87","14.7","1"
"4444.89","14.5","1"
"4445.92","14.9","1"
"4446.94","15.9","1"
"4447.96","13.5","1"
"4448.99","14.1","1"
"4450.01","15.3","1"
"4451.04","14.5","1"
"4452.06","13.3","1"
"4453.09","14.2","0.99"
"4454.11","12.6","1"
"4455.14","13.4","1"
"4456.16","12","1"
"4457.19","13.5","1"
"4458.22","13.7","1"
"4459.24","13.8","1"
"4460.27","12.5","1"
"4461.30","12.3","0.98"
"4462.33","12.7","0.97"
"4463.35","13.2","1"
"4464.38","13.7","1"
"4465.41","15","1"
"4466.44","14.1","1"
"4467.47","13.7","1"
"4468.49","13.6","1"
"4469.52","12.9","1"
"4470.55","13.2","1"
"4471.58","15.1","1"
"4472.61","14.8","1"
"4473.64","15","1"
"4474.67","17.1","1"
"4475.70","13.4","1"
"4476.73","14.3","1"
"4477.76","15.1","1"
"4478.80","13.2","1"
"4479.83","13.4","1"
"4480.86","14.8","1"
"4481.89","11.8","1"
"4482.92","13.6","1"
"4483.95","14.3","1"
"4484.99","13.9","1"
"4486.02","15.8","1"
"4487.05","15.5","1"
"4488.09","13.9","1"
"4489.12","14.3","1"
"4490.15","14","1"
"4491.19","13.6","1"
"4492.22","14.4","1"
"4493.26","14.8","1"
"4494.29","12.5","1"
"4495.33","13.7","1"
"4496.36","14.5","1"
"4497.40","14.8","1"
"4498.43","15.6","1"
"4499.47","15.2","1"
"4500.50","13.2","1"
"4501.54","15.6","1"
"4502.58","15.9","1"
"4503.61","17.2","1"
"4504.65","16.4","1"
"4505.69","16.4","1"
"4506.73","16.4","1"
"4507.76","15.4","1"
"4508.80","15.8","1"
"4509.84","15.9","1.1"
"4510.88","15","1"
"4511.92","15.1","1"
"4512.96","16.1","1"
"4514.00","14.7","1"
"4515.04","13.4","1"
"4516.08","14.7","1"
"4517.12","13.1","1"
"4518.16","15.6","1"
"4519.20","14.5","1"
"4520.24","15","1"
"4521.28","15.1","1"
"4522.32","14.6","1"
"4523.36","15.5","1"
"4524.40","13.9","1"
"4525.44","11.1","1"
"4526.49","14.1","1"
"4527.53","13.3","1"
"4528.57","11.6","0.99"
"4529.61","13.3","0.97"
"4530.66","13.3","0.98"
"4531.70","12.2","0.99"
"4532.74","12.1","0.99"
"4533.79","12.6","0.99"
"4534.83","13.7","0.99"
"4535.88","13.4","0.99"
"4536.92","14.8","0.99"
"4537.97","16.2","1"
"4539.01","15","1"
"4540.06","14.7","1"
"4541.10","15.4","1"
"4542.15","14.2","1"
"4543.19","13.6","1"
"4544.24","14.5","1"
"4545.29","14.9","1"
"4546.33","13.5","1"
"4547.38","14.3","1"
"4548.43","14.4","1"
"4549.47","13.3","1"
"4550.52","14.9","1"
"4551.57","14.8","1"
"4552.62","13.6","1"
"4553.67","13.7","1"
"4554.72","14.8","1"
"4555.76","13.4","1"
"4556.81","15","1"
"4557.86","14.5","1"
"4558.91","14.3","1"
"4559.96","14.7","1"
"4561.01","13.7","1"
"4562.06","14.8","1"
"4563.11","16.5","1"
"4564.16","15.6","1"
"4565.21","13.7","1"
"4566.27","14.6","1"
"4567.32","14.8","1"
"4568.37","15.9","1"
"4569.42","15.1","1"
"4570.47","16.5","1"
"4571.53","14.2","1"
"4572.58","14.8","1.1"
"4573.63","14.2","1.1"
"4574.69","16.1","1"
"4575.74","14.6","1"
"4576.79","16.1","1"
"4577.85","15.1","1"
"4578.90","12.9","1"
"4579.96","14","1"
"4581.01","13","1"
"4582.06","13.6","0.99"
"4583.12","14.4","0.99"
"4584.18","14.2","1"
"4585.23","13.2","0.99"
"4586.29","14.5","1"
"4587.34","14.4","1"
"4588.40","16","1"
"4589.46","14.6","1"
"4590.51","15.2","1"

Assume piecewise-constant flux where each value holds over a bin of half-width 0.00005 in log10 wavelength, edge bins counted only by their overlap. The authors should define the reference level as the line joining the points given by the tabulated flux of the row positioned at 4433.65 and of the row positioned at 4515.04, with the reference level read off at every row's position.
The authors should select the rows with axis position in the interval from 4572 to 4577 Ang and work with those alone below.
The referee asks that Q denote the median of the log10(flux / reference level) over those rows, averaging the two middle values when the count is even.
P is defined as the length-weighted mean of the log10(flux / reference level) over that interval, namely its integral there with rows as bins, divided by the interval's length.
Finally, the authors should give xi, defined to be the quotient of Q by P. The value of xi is 0.54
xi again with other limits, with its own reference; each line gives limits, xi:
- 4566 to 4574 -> 0.60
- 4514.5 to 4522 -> 1.27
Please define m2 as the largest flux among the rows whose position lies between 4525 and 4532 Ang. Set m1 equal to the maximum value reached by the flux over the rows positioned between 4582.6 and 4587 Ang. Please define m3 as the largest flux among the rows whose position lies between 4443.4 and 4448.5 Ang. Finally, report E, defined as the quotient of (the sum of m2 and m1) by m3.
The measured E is 1.80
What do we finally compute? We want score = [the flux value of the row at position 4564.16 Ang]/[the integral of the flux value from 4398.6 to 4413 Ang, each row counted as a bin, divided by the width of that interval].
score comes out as 1.20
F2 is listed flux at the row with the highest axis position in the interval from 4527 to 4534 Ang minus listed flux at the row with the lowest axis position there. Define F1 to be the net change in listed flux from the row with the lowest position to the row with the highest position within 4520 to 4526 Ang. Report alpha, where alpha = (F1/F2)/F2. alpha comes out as -8.0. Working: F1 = -3.9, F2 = -1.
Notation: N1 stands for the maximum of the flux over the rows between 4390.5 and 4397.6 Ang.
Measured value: 14.3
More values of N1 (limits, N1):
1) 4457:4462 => 13.8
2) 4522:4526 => 15.5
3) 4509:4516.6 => 16.1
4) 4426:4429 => 13.6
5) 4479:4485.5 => 14.8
